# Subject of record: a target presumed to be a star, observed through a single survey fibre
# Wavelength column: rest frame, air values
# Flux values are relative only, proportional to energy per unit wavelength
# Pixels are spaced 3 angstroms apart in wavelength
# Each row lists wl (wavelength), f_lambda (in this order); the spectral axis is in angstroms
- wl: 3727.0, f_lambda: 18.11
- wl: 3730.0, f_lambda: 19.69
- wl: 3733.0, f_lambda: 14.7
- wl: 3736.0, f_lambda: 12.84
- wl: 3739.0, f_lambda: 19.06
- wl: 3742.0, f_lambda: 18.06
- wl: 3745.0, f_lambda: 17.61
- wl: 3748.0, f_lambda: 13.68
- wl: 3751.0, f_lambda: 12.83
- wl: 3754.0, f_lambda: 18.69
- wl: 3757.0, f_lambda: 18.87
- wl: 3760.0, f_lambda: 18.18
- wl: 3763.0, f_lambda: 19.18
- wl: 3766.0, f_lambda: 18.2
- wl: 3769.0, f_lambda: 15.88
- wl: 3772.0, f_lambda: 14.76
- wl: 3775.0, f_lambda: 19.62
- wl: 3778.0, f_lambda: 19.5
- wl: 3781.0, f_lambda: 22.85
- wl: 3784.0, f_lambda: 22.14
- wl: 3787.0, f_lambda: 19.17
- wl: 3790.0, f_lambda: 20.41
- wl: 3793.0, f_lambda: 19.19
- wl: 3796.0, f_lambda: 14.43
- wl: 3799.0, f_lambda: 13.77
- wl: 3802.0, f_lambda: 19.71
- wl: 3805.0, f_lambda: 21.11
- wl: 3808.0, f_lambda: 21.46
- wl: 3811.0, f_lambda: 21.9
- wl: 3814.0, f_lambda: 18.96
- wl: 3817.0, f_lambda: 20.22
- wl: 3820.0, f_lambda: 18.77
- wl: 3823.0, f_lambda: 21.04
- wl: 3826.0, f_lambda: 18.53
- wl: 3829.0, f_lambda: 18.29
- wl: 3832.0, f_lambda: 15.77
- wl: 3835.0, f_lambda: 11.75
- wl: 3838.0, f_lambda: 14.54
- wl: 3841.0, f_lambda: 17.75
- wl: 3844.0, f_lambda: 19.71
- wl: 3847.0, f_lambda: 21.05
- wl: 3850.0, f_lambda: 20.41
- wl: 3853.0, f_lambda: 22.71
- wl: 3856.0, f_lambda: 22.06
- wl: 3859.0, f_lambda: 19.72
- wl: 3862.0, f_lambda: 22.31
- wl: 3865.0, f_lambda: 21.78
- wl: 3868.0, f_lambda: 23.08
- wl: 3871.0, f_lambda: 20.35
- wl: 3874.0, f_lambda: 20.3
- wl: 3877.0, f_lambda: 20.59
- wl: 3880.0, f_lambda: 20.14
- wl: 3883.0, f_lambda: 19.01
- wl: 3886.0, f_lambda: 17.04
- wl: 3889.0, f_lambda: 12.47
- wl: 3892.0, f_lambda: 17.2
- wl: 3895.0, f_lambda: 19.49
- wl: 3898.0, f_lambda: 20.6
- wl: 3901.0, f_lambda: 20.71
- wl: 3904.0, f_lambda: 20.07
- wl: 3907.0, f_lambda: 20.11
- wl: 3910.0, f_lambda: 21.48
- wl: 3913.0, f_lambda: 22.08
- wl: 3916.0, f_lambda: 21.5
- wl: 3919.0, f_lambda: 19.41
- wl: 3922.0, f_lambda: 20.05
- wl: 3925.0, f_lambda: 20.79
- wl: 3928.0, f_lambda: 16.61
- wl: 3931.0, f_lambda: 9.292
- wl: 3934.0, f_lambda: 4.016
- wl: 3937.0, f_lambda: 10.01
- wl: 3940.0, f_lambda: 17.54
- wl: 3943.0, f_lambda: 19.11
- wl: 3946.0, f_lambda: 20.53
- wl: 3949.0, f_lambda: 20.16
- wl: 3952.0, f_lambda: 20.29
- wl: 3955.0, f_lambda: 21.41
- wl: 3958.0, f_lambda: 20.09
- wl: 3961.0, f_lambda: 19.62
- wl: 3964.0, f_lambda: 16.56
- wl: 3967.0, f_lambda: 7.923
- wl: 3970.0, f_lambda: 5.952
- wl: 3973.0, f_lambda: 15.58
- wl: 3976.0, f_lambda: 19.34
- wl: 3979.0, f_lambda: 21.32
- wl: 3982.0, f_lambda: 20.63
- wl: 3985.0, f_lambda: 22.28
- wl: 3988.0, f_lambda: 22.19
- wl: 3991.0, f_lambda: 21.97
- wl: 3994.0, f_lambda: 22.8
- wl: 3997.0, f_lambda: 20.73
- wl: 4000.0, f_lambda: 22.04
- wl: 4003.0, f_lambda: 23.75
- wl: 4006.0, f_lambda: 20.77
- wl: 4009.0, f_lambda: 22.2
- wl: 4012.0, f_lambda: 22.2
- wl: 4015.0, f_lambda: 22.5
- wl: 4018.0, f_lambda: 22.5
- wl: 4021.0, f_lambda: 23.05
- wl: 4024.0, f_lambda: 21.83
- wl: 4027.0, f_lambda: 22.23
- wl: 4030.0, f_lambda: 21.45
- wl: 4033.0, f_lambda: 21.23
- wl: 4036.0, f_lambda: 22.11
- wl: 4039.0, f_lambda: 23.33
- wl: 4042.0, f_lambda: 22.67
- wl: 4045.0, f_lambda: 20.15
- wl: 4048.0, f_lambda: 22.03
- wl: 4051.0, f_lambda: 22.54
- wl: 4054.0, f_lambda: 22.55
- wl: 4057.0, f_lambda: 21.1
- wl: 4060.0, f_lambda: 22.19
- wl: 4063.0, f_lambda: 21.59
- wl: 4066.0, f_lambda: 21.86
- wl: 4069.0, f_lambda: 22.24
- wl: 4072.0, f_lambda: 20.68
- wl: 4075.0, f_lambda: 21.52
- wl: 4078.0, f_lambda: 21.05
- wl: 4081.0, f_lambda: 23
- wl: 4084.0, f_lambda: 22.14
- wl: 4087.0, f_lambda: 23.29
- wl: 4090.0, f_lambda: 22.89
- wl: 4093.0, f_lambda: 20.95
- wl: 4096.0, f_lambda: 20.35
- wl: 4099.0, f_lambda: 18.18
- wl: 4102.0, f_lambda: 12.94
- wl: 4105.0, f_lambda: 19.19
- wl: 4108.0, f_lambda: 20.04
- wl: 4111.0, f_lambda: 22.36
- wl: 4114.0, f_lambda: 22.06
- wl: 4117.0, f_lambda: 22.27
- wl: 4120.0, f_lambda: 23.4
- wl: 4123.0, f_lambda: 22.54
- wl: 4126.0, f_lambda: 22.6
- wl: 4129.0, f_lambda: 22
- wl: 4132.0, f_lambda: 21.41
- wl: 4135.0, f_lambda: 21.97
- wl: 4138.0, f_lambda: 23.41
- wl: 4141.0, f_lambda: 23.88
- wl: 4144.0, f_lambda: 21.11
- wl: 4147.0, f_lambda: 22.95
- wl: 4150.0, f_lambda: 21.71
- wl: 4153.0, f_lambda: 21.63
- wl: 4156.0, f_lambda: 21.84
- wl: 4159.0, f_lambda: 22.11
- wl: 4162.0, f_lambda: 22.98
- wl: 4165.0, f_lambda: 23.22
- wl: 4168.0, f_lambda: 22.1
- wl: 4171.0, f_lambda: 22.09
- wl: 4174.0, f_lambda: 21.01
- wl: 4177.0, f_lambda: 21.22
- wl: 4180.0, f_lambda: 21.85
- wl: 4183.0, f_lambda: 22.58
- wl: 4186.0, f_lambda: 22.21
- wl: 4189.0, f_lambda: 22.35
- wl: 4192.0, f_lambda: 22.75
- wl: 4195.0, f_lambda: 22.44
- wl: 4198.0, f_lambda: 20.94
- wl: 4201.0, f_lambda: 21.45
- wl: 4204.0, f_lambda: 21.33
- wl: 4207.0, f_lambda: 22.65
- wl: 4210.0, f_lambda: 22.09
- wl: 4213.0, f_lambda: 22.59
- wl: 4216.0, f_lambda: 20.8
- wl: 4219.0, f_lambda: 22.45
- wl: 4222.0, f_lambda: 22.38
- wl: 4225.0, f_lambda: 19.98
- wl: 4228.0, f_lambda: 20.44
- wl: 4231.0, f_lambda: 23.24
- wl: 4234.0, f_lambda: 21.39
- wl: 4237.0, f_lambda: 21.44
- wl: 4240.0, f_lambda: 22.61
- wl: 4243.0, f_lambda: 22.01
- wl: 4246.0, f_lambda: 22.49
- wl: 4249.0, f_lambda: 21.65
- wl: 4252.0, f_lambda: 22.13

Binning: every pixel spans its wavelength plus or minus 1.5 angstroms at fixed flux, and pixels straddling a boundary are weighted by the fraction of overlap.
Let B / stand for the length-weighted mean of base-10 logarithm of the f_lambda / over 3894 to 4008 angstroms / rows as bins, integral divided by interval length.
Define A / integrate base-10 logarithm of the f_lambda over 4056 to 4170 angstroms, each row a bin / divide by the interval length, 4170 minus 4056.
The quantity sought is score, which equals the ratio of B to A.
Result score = 0.93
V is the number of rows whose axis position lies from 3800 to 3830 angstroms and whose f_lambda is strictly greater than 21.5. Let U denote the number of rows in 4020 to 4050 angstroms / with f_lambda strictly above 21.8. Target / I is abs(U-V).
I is 6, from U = 7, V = 1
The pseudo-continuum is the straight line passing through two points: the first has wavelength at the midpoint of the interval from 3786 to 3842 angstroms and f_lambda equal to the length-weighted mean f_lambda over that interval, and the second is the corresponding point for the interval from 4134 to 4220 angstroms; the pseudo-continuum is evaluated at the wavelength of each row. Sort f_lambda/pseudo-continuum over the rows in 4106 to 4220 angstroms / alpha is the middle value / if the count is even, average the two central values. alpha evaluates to 1.004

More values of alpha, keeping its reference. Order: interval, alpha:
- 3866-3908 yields 1.054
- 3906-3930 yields 1.057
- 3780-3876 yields 1.084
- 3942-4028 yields 1.065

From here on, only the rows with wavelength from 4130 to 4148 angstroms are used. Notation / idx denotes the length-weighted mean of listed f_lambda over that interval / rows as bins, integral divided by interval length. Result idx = 22.4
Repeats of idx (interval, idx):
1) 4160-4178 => 22.1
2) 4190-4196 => 22.6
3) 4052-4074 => 21.8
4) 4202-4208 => 21.9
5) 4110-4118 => 22.2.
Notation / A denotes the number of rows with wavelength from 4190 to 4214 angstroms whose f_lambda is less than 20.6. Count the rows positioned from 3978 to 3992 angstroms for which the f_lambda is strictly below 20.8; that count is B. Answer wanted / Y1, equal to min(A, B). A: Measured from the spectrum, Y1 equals 0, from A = 0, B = 1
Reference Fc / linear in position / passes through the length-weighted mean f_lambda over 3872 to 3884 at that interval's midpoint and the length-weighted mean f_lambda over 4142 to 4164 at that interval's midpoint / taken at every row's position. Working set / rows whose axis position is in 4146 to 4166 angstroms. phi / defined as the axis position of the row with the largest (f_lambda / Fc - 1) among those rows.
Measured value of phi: 4165.0 angstroms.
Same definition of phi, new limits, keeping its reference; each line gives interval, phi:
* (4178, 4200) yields 4192.0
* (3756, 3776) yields 3775.0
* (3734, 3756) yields 3739.0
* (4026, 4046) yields 4039.0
